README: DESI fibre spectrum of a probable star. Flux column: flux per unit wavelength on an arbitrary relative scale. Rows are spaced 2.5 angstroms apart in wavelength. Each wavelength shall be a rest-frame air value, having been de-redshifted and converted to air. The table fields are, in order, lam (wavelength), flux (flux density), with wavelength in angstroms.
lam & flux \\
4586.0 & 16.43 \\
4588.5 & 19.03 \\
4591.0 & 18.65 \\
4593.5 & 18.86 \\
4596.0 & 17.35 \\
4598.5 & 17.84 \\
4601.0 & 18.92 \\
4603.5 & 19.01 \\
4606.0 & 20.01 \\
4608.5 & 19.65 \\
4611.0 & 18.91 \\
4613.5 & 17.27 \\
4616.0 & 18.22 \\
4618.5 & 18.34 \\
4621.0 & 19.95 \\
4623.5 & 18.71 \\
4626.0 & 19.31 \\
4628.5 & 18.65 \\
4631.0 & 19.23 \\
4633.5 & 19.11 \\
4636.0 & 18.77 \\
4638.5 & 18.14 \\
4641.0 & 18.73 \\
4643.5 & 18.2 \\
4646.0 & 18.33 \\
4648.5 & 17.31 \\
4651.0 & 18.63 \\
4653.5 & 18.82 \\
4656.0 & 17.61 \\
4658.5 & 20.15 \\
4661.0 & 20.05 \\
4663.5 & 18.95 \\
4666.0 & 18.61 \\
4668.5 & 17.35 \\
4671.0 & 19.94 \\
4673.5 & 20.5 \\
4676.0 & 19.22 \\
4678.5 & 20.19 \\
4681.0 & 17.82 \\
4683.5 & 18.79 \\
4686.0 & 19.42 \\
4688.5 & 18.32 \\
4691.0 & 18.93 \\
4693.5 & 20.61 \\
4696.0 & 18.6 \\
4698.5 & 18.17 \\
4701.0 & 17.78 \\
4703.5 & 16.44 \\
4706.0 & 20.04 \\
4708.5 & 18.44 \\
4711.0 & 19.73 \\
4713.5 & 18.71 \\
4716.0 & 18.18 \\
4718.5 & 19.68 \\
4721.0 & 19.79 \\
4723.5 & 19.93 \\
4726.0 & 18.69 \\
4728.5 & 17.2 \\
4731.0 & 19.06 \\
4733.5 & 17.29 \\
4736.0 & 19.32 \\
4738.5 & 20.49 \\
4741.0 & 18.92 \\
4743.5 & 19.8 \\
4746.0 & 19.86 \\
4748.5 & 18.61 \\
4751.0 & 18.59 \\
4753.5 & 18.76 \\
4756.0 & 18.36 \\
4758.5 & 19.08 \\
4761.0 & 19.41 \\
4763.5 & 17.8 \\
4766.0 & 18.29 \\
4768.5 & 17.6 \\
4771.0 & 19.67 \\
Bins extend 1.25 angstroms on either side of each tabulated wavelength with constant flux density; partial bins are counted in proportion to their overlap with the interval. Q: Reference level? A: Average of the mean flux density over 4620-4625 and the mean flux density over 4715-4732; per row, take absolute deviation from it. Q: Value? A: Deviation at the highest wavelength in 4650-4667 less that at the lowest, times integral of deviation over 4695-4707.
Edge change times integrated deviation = 0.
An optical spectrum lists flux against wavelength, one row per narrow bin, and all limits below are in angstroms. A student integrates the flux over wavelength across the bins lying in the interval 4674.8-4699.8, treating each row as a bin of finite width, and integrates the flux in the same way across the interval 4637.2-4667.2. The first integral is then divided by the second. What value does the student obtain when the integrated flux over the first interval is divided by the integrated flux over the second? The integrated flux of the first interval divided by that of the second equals 0.85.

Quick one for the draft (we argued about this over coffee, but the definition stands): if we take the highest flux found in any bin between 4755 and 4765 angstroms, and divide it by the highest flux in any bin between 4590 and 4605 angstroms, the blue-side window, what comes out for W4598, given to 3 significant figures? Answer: 1.02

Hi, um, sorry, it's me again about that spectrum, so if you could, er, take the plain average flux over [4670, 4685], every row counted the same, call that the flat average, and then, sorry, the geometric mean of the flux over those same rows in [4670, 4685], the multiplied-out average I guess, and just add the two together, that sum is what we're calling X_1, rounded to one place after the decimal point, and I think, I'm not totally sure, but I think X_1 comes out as 38.8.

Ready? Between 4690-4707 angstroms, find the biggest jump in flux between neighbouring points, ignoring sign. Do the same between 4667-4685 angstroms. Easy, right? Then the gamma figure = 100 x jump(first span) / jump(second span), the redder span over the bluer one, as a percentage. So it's 139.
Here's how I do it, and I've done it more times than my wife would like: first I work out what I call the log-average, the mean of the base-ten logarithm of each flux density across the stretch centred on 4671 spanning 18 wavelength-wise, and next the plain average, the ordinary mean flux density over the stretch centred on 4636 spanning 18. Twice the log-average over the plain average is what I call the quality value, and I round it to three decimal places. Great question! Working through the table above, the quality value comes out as 0.137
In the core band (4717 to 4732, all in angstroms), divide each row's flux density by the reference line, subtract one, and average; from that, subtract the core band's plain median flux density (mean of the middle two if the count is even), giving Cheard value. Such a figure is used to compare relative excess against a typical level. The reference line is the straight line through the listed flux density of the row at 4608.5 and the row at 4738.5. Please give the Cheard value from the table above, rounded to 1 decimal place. -19.4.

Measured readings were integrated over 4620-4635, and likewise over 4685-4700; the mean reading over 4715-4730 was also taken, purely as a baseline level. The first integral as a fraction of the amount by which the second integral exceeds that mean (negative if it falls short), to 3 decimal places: 1.080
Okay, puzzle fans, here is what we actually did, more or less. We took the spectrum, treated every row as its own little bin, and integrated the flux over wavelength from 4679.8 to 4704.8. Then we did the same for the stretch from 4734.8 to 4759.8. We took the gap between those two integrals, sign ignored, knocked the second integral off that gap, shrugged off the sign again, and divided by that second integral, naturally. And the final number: 0.964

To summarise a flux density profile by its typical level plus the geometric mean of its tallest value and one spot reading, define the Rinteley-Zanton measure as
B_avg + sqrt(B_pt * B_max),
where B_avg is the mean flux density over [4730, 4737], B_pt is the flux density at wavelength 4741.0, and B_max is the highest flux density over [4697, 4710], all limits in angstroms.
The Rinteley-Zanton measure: 38.0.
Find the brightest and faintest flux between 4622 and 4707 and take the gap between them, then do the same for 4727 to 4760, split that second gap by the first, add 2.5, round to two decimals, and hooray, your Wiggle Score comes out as 3.29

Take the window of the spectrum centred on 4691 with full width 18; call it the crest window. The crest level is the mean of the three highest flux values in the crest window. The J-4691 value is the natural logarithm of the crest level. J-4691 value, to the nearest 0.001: 2.978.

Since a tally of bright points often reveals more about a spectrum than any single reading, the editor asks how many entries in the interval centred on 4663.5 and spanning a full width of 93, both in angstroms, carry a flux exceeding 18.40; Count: 25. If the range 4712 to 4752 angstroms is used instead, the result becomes 13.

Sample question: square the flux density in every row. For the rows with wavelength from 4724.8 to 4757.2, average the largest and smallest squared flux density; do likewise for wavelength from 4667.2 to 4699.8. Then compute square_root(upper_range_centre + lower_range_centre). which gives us 26.8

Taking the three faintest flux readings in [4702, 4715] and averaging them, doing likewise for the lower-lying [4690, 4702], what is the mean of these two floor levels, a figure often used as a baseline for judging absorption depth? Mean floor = 18.0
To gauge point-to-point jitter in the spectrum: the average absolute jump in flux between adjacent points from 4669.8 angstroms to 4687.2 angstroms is 1.13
